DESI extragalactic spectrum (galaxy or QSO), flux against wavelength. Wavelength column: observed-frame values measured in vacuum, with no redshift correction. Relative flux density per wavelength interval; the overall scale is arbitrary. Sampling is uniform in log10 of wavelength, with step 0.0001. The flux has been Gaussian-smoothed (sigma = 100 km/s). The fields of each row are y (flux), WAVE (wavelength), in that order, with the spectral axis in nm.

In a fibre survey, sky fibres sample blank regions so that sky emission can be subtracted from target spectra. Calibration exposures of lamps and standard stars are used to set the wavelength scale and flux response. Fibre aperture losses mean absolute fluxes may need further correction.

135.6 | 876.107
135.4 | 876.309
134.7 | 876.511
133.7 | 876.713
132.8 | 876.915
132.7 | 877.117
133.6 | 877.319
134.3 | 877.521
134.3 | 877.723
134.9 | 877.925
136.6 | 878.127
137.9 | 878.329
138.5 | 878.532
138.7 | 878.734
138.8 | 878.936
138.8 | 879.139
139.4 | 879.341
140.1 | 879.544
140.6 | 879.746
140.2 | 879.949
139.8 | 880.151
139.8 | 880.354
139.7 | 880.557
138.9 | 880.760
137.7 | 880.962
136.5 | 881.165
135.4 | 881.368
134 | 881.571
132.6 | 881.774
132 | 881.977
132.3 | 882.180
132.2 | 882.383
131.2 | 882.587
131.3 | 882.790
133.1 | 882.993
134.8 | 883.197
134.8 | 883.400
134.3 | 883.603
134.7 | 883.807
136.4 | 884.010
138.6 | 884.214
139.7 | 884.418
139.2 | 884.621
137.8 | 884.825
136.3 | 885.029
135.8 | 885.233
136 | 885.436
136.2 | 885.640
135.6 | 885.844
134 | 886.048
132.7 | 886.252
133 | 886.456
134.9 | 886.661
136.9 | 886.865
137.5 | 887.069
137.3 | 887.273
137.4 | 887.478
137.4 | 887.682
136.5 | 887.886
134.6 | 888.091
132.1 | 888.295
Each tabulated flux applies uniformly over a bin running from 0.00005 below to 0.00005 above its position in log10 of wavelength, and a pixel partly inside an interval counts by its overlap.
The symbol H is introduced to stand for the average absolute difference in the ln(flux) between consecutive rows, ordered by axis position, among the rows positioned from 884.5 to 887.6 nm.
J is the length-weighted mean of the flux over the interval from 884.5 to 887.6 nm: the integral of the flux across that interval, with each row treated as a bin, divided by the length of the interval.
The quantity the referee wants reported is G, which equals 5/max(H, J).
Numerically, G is 0.0367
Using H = 0.0065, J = 136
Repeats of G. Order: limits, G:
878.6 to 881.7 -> 0.0361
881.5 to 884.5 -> 0.0373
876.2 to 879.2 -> 0.0369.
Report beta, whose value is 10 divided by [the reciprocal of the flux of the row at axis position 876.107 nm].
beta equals 1356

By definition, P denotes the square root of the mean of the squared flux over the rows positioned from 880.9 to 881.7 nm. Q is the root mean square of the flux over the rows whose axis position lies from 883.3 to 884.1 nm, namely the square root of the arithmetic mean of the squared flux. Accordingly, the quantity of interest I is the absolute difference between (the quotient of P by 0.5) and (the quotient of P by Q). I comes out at 271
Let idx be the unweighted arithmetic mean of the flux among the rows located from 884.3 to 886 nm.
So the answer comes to 137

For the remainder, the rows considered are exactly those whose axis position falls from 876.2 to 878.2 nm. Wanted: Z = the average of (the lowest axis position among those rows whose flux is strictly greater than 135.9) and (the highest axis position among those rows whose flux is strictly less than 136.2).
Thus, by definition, 878.03 nm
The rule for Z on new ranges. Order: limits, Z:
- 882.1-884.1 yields 883.91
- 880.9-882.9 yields 881.88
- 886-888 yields 886.76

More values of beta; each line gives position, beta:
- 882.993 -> 1331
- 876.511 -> 1347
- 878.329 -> 1379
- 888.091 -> 1346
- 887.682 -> 1374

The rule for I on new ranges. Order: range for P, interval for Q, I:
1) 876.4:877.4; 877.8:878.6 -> 266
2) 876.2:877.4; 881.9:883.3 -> 267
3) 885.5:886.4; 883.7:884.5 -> 268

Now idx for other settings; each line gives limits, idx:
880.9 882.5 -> 134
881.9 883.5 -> 133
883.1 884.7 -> 137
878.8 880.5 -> 140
